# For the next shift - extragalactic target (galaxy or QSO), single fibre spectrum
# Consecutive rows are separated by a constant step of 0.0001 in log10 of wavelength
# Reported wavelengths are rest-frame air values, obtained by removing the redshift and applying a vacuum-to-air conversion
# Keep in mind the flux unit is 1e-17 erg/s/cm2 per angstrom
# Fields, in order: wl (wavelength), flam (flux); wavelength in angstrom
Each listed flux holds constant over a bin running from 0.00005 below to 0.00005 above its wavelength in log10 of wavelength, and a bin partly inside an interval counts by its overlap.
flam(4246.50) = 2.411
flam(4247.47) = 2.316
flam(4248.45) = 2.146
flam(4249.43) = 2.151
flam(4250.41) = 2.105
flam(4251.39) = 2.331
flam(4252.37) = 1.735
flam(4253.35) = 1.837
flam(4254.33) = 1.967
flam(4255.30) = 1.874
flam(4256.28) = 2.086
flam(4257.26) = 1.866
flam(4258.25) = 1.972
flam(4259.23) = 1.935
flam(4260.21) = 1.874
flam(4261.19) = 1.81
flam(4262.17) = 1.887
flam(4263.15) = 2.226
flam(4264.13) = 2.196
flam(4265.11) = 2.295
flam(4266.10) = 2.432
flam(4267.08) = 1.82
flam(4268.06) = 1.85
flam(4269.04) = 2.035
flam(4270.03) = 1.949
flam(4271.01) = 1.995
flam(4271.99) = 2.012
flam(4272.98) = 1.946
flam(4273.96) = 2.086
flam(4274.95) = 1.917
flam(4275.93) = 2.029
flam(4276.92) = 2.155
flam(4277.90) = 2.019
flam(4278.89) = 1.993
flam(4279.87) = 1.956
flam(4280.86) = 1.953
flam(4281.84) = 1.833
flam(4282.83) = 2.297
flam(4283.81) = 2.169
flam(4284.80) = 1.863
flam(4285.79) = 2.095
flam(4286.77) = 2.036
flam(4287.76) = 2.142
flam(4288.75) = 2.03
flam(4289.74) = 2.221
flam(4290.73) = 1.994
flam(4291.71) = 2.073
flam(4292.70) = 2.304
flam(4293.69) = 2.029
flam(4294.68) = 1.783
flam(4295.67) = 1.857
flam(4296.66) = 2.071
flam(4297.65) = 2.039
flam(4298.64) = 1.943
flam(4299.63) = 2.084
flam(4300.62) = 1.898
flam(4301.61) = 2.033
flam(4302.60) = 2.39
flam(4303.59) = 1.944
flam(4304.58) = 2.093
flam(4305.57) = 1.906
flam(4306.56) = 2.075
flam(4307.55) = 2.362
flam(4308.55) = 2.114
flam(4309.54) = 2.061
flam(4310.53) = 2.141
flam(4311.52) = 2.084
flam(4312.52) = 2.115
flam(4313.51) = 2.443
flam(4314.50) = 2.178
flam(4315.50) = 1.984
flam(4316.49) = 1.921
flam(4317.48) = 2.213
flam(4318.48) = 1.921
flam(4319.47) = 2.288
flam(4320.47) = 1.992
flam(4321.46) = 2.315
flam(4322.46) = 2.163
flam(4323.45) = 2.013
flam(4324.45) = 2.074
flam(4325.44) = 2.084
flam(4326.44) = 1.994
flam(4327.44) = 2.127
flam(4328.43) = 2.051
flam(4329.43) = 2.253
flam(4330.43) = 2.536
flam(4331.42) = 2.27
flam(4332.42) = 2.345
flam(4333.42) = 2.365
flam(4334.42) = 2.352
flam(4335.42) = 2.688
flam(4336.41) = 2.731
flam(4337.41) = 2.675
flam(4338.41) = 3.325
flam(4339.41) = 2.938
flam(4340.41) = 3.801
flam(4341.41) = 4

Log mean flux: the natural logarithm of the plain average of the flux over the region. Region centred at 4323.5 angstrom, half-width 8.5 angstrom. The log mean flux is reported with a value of 0.756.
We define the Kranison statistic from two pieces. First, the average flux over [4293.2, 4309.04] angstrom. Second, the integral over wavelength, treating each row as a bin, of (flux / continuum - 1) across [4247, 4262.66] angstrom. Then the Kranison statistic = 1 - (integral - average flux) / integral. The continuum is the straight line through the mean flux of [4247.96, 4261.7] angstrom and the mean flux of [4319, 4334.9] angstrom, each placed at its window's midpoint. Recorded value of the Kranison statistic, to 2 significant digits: 16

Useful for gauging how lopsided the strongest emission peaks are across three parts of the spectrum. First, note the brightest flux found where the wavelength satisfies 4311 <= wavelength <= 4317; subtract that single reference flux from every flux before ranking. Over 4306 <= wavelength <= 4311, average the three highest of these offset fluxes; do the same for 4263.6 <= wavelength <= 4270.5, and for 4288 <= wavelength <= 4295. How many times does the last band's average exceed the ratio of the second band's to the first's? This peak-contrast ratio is -0.43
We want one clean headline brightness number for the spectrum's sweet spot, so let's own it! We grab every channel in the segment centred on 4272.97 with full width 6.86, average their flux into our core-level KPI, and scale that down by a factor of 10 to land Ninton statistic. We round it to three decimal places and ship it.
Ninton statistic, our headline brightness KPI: 0.199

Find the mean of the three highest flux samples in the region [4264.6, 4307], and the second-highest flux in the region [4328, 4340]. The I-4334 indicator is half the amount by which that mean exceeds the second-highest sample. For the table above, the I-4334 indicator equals -0.28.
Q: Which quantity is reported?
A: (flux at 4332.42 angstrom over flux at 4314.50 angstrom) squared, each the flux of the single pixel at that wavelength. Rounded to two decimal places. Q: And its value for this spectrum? 1.16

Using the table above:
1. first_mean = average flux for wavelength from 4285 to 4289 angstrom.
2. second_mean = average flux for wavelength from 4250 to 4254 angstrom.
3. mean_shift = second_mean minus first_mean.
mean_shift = -0.07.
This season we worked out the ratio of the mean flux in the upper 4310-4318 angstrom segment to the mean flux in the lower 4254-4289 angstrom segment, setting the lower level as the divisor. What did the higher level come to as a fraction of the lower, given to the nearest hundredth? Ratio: 1.06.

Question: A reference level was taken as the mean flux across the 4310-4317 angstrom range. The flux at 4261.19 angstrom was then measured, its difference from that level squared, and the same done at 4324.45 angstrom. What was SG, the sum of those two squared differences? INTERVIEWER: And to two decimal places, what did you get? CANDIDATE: 0.10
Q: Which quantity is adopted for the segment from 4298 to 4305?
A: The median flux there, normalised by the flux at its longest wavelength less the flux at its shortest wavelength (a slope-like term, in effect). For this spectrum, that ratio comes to 14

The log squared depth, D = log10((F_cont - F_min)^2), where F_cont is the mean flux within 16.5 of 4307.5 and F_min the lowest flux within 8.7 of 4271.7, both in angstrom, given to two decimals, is -1.15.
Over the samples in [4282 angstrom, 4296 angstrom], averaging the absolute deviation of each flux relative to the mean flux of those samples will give 0.122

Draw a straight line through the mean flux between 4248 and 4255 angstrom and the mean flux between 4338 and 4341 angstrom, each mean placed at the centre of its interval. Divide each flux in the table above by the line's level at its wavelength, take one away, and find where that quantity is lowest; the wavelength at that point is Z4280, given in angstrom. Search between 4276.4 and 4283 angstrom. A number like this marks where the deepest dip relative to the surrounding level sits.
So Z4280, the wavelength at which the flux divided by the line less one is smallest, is 4281.84 angstrom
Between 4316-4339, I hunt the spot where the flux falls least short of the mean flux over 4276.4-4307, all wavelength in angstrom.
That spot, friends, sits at 4338.41 angstrom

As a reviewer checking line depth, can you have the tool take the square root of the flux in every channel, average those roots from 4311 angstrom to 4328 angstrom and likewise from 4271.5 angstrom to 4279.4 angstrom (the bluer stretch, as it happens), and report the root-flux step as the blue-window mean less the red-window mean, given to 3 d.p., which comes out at -0.032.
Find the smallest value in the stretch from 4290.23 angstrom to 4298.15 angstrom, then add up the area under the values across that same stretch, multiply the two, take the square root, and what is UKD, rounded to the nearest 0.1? 5.3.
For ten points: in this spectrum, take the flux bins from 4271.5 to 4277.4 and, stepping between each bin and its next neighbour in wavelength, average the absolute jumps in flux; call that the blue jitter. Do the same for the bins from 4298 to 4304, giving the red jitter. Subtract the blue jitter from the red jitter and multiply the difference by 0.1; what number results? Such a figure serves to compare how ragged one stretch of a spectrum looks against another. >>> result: 0.013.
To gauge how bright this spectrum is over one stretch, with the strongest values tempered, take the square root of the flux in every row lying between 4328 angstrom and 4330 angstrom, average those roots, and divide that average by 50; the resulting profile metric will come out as 0.0293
